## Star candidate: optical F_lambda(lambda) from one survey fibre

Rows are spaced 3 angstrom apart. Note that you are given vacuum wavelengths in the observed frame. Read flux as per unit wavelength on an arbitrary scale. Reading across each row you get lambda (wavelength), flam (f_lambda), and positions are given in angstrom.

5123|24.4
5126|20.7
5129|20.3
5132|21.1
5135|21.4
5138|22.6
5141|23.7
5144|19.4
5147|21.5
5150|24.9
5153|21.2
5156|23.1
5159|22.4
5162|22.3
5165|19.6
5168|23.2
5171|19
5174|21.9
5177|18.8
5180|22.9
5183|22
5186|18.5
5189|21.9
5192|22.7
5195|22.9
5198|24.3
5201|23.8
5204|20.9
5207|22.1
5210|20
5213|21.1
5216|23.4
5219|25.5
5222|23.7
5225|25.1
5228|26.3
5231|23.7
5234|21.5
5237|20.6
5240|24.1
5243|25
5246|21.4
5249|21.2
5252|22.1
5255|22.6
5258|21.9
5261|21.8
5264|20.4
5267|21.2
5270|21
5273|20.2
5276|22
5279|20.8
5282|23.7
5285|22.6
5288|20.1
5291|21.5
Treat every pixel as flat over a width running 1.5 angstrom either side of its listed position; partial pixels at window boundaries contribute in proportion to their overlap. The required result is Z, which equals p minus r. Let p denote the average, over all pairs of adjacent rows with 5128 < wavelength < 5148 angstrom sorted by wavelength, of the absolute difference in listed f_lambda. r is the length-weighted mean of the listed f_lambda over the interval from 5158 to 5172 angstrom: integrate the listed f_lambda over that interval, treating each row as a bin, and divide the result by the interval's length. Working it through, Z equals -19.7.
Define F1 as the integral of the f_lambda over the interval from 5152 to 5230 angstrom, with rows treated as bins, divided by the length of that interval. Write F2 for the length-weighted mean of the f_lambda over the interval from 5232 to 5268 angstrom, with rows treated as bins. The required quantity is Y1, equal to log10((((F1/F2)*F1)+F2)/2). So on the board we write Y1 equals 1.35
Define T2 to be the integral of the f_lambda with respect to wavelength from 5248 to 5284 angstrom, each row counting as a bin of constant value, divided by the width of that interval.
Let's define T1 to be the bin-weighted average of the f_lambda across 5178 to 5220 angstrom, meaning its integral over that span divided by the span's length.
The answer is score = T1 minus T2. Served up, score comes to 0.6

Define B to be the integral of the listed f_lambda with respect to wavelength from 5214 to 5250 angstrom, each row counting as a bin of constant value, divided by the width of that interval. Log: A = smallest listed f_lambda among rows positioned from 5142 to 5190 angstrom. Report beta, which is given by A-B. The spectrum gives -5.0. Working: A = 18.5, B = 23.5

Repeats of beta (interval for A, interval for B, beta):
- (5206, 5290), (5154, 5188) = -1.3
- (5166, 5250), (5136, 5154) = -3.7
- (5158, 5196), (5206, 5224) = -4.2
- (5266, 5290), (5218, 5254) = -3.2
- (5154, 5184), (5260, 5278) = -2.3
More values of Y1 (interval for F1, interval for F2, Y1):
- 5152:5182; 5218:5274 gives 1.33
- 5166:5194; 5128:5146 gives 1.33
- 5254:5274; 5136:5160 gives 1.33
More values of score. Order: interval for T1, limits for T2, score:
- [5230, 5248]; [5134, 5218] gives 0.8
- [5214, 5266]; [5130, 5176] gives 1.2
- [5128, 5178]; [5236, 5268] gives -0.5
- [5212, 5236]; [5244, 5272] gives 2.2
